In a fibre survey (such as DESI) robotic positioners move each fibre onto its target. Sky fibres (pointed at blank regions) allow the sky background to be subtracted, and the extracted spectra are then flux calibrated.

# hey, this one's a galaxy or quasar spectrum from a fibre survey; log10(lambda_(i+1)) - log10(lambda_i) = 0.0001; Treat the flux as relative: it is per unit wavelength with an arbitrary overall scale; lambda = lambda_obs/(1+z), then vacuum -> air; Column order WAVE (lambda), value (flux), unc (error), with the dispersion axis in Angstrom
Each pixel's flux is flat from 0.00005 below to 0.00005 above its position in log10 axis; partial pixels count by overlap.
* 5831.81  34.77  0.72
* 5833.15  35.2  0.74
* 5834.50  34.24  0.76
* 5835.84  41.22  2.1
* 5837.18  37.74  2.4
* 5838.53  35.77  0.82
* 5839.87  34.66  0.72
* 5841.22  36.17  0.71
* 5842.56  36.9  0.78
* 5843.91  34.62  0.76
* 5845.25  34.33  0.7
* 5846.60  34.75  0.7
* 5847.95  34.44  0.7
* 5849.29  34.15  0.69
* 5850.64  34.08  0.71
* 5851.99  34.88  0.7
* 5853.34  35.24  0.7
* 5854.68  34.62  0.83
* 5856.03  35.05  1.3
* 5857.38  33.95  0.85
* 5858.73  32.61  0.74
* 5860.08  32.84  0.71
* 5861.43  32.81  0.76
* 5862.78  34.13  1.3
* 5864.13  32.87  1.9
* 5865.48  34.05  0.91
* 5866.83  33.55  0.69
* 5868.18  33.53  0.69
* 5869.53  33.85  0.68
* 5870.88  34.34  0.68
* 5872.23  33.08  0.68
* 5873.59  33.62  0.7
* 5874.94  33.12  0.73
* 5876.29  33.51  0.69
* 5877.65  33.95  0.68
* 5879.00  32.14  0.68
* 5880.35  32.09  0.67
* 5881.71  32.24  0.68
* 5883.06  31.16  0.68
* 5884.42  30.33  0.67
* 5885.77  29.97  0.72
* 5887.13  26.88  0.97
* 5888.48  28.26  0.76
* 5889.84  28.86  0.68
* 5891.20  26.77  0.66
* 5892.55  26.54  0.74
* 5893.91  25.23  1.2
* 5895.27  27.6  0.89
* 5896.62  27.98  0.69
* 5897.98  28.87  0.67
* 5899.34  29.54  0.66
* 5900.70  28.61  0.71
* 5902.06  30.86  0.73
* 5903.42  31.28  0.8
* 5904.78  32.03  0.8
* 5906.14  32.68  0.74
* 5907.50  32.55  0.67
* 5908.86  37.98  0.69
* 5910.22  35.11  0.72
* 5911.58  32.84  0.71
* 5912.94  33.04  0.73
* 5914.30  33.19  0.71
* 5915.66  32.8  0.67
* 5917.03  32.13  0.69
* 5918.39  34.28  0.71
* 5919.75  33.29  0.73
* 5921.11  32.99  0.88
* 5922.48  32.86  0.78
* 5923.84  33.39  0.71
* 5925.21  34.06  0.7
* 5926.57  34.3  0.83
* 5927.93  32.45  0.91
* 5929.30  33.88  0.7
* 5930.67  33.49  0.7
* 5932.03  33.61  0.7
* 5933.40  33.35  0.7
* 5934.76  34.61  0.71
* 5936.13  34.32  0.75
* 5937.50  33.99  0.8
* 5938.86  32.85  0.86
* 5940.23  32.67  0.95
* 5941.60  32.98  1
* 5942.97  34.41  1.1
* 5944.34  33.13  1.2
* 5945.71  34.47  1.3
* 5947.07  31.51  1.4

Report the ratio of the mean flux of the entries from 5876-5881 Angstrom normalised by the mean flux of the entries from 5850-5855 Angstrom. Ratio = 0.95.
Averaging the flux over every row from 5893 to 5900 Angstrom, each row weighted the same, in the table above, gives 27.8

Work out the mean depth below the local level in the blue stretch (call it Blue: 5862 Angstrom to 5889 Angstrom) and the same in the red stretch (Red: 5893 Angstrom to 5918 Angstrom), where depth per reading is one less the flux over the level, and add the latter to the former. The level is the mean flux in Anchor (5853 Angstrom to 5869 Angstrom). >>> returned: 0.11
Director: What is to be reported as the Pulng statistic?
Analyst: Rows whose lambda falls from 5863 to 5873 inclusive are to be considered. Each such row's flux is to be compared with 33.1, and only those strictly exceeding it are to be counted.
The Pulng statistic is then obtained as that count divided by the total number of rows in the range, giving 0.71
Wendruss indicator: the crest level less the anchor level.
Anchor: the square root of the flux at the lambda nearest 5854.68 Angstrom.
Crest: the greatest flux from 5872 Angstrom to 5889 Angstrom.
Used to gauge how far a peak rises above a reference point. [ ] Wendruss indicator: 28.1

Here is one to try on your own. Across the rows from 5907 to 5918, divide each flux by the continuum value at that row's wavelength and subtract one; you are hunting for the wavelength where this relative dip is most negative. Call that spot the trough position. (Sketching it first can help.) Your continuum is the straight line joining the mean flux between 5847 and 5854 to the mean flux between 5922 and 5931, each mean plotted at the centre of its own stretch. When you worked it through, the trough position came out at 5917.03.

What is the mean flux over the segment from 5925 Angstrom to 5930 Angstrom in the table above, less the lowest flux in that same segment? 1.2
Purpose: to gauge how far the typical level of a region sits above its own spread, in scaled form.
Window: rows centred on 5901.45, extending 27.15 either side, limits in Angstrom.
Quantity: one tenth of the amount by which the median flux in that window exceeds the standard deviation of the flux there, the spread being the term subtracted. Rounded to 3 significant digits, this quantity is 2.95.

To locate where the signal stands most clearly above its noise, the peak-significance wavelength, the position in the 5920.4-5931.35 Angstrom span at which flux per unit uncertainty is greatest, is 5925.21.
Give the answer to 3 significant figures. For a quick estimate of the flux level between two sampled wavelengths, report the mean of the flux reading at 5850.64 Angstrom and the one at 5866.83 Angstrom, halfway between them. 33.8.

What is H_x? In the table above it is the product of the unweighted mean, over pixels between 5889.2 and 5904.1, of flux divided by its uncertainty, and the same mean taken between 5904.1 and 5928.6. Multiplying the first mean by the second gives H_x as 1736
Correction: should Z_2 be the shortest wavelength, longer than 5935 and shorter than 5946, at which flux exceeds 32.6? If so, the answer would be 5936.13 Angstrom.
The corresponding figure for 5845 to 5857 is 5845.25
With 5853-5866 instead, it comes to 5853.34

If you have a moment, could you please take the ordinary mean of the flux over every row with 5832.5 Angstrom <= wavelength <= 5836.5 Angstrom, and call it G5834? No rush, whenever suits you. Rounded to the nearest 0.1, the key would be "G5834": 36.9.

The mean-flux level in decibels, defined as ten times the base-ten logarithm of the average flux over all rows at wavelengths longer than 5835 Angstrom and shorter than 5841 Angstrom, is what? 15.7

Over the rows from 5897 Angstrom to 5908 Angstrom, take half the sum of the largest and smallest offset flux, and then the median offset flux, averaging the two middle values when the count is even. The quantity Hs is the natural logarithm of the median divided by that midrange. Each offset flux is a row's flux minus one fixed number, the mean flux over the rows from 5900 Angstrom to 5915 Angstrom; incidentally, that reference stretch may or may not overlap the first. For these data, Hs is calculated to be -0.23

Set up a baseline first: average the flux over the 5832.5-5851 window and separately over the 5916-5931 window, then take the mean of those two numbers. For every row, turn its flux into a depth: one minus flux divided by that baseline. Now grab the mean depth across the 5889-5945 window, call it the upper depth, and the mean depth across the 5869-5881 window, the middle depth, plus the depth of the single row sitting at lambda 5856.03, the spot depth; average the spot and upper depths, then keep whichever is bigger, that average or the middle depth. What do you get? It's 0.034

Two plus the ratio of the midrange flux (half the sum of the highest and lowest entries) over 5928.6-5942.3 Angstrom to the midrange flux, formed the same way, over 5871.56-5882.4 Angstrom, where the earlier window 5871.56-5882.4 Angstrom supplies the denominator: 3.02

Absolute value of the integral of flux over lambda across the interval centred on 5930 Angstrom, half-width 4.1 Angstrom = 275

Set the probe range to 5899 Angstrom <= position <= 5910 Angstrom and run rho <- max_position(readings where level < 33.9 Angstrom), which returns 5907.50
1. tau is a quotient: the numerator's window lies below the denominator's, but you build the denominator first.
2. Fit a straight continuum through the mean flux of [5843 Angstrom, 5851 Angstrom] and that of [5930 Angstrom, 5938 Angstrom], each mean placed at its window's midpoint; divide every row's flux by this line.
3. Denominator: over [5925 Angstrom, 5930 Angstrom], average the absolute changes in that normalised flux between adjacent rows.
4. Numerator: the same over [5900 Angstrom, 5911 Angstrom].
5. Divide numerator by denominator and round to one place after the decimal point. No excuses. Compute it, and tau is 1.5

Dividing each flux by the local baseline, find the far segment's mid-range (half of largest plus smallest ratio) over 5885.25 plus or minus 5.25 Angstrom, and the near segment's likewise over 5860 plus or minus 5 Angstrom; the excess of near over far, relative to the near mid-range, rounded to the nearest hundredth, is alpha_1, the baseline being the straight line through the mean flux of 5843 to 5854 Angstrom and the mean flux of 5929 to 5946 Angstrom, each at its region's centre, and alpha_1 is 0.12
